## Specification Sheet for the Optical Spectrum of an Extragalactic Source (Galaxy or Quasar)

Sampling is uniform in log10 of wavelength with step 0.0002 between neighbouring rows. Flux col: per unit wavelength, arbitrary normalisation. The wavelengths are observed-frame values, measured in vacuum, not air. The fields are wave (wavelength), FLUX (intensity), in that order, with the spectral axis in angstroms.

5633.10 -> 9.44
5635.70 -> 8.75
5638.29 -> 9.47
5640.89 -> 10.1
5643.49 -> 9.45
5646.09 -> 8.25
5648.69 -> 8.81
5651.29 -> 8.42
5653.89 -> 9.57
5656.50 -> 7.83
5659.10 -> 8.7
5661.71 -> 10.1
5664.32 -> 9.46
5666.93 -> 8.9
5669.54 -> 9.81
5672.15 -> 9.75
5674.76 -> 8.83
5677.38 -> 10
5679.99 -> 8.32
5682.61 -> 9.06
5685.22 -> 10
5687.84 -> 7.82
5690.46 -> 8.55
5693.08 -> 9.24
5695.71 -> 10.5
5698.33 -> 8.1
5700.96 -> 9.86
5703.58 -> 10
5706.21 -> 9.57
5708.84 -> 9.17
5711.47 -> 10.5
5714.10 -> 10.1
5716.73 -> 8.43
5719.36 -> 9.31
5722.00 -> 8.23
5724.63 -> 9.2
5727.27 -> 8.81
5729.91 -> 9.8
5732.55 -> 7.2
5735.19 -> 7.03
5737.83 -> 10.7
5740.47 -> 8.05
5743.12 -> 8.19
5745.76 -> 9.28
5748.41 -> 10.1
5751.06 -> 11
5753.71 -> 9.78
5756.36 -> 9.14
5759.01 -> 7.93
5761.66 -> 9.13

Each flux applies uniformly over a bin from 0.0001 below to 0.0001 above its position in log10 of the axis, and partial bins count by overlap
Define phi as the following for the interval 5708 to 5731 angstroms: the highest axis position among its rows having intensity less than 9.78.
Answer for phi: 5727.27 angstroms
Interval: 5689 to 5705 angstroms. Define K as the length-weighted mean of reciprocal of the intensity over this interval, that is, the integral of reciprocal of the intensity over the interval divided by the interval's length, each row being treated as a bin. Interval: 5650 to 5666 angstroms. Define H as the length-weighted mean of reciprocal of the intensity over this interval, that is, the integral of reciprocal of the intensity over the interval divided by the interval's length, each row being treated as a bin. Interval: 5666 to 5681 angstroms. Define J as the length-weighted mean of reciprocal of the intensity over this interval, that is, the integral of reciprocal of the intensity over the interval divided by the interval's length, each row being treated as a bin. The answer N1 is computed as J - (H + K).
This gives -0.111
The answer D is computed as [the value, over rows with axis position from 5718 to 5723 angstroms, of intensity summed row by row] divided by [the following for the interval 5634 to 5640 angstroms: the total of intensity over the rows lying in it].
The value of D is 0.96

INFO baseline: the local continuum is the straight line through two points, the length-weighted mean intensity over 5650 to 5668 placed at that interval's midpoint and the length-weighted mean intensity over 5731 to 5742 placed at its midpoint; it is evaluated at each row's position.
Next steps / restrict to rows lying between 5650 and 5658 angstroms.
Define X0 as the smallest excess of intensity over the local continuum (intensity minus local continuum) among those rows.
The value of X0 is -1.19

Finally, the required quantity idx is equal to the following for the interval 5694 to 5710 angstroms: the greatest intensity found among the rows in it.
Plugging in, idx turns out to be 10.5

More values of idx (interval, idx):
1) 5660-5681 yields 10.1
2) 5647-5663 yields 10.1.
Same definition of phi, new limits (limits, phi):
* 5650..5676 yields 5674.76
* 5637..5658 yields 5656.50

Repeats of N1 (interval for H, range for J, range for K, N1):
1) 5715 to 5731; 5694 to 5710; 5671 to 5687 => -0.115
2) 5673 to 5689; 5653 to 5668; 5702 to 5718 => -0.105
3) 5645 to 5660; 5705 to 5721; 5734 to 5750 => -0.125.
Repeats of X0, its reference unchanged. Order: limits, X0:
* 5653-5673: -1.19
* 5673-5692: -0.91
